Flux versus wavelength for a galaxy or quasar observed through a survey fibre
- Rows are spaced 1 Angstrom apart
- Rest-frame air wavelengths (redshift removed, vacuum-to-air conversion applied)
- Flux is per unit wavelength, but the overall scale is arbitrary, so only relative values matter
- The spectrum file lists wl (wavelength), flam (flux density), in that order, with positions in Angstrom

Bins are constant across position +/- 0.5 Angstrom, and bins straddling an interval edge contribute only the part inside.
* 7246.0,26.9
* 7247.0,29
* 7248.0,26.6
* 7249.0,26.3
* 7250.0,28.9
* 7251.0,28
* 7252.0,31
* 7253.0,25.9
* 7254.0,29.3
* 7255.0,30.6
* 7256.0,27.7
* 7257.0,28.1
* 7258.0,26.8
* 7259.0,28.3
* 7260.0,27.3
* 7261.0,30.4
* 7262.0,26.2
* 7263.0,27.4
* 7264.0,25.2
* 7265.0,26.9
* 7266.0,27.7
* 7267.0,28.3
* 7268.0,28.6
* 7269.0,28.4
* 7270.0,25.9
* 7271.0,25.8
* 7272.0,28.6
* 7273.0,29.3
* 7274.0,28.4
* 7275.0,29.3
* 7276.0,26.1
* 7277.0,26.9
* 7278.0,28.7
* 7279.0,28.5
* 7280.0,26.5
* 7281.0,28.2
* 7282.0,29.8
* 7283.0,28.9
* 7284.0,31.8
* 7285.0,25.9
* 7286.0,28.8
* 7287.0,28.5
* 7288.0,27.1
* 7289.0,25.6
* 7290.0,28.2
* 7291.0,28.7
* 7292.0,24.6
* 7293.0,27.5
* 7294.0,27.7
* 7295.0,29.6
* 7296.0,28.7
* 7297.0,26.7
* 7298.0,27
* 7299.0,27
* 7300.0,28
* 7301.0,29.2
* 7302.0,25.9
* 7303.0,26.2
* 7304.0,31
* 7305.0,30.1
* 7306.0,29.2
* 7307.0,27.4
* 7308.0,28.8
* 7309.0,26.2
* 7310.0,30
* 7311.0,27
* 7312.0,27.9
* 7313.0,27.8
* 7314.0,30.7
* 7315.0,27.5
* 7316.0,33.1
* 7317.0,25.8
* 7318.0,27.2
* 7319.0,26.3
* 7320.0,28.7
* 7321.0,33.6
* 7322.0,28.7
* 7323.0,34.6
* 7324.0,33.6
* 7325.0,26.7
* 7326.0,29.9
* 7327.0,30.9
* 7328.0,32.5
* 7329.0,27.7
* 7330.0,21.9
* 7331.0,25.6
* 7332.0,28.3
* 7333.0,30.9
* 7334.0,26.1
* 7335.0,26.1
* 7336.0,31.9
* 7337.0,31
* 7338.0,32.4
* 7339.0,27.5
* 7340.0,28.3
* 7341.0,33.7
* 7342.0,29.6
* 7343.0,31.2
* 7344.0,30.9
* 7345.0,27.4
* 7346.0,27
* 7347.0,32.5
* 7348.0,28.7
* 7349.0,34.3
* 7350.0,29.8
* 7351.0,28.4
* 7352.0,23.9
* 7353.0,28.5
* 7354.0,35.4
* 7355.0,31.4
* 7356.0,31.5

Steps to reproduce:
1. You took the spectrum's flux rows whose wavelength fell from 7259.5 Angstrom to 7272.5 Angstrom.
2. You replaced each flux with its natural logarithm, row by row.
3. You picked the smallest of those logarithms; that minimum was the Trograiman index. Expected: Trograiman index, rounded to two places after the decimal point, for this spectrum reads 3.23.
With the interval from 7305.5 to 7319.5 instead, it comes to 3.25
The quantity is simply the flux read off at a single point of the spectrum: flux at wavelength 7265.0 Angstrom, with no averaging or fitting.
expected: 26.9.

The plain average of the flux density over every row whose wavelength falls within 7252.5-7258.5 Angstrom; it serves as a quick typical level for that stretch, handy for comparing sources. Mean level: 28.1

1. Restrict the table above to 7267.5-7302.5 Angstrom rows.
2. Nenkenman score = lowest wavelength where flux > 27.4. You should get 7268.0 Angstrom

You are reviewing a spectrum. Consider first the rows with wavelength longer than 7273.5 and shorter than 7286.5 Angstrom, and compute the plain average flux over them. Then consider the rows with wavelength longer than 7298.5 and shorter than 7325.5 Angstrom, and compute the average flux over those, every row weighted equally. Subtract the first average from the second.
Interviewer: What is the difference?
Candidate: 0.53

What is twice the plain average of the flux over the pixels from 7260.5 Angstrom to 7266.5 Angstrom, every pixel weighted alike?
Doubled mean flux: 54.6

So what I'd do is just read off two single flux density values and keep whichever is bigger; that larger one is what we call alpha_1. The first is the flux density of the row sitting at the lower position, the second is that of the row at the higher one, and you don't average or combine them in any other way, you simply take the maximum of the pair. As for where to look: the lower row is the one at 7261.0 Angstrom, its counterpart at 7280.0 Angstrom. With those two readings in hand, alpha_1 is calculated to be 30.4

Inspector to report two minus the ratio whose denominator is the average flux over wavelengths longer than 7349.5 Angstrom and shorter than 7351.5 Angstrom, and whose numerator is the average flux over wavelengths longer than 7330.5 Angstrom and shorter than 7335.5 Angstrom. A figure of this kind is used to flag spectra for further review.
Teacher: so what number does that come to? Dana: 1.06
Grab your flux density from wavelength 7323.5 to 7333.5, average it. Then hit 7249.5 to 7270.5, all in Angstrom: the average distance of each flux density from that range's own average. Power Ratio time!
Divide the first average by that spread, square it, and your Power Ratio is 587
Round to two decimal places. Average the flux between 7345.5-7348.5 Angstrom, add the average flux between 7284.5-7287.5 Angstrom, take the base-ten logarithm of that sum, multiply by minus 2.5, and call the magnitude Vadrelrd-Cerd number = -4.39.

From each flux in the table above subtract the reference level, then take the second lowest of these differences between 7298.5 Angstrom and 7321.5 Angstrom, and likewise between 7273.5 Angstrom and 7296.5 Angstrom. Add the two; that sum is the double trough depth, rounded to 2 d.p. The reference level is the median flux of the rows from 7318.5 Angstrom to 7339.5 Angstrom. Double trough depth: -5.90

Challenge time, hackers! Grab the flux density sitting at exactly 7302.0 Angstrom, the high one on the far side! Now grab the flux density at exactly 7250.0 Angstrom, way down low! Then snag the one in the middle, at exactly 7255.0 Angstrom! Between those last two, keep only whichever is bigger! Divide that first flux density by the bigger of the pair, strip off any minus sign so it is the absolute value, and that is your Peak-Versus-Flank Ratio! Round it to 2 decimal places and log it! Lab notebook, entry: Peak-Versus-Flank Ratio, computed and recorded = 0.85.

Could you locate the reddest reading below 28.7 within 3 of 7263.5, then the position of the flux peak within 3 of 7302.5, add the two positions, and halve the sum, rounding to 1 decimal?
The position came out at 7285.0 Angstrom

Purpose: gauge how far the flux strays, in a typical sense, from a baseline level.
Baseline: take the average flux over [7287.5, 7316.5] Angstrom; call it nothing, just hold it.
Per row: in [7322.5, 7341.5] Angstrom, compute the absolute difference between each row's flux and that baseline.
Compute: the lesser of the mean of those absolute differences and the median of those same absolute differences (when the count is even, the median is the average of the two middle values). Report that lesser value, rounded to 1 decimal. 2.8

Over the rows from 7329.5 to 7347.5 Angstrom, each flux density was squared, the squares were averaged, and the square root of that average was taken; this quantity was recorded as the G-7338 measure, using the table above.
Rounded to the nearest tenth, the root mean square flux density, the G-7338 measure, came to 29.2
